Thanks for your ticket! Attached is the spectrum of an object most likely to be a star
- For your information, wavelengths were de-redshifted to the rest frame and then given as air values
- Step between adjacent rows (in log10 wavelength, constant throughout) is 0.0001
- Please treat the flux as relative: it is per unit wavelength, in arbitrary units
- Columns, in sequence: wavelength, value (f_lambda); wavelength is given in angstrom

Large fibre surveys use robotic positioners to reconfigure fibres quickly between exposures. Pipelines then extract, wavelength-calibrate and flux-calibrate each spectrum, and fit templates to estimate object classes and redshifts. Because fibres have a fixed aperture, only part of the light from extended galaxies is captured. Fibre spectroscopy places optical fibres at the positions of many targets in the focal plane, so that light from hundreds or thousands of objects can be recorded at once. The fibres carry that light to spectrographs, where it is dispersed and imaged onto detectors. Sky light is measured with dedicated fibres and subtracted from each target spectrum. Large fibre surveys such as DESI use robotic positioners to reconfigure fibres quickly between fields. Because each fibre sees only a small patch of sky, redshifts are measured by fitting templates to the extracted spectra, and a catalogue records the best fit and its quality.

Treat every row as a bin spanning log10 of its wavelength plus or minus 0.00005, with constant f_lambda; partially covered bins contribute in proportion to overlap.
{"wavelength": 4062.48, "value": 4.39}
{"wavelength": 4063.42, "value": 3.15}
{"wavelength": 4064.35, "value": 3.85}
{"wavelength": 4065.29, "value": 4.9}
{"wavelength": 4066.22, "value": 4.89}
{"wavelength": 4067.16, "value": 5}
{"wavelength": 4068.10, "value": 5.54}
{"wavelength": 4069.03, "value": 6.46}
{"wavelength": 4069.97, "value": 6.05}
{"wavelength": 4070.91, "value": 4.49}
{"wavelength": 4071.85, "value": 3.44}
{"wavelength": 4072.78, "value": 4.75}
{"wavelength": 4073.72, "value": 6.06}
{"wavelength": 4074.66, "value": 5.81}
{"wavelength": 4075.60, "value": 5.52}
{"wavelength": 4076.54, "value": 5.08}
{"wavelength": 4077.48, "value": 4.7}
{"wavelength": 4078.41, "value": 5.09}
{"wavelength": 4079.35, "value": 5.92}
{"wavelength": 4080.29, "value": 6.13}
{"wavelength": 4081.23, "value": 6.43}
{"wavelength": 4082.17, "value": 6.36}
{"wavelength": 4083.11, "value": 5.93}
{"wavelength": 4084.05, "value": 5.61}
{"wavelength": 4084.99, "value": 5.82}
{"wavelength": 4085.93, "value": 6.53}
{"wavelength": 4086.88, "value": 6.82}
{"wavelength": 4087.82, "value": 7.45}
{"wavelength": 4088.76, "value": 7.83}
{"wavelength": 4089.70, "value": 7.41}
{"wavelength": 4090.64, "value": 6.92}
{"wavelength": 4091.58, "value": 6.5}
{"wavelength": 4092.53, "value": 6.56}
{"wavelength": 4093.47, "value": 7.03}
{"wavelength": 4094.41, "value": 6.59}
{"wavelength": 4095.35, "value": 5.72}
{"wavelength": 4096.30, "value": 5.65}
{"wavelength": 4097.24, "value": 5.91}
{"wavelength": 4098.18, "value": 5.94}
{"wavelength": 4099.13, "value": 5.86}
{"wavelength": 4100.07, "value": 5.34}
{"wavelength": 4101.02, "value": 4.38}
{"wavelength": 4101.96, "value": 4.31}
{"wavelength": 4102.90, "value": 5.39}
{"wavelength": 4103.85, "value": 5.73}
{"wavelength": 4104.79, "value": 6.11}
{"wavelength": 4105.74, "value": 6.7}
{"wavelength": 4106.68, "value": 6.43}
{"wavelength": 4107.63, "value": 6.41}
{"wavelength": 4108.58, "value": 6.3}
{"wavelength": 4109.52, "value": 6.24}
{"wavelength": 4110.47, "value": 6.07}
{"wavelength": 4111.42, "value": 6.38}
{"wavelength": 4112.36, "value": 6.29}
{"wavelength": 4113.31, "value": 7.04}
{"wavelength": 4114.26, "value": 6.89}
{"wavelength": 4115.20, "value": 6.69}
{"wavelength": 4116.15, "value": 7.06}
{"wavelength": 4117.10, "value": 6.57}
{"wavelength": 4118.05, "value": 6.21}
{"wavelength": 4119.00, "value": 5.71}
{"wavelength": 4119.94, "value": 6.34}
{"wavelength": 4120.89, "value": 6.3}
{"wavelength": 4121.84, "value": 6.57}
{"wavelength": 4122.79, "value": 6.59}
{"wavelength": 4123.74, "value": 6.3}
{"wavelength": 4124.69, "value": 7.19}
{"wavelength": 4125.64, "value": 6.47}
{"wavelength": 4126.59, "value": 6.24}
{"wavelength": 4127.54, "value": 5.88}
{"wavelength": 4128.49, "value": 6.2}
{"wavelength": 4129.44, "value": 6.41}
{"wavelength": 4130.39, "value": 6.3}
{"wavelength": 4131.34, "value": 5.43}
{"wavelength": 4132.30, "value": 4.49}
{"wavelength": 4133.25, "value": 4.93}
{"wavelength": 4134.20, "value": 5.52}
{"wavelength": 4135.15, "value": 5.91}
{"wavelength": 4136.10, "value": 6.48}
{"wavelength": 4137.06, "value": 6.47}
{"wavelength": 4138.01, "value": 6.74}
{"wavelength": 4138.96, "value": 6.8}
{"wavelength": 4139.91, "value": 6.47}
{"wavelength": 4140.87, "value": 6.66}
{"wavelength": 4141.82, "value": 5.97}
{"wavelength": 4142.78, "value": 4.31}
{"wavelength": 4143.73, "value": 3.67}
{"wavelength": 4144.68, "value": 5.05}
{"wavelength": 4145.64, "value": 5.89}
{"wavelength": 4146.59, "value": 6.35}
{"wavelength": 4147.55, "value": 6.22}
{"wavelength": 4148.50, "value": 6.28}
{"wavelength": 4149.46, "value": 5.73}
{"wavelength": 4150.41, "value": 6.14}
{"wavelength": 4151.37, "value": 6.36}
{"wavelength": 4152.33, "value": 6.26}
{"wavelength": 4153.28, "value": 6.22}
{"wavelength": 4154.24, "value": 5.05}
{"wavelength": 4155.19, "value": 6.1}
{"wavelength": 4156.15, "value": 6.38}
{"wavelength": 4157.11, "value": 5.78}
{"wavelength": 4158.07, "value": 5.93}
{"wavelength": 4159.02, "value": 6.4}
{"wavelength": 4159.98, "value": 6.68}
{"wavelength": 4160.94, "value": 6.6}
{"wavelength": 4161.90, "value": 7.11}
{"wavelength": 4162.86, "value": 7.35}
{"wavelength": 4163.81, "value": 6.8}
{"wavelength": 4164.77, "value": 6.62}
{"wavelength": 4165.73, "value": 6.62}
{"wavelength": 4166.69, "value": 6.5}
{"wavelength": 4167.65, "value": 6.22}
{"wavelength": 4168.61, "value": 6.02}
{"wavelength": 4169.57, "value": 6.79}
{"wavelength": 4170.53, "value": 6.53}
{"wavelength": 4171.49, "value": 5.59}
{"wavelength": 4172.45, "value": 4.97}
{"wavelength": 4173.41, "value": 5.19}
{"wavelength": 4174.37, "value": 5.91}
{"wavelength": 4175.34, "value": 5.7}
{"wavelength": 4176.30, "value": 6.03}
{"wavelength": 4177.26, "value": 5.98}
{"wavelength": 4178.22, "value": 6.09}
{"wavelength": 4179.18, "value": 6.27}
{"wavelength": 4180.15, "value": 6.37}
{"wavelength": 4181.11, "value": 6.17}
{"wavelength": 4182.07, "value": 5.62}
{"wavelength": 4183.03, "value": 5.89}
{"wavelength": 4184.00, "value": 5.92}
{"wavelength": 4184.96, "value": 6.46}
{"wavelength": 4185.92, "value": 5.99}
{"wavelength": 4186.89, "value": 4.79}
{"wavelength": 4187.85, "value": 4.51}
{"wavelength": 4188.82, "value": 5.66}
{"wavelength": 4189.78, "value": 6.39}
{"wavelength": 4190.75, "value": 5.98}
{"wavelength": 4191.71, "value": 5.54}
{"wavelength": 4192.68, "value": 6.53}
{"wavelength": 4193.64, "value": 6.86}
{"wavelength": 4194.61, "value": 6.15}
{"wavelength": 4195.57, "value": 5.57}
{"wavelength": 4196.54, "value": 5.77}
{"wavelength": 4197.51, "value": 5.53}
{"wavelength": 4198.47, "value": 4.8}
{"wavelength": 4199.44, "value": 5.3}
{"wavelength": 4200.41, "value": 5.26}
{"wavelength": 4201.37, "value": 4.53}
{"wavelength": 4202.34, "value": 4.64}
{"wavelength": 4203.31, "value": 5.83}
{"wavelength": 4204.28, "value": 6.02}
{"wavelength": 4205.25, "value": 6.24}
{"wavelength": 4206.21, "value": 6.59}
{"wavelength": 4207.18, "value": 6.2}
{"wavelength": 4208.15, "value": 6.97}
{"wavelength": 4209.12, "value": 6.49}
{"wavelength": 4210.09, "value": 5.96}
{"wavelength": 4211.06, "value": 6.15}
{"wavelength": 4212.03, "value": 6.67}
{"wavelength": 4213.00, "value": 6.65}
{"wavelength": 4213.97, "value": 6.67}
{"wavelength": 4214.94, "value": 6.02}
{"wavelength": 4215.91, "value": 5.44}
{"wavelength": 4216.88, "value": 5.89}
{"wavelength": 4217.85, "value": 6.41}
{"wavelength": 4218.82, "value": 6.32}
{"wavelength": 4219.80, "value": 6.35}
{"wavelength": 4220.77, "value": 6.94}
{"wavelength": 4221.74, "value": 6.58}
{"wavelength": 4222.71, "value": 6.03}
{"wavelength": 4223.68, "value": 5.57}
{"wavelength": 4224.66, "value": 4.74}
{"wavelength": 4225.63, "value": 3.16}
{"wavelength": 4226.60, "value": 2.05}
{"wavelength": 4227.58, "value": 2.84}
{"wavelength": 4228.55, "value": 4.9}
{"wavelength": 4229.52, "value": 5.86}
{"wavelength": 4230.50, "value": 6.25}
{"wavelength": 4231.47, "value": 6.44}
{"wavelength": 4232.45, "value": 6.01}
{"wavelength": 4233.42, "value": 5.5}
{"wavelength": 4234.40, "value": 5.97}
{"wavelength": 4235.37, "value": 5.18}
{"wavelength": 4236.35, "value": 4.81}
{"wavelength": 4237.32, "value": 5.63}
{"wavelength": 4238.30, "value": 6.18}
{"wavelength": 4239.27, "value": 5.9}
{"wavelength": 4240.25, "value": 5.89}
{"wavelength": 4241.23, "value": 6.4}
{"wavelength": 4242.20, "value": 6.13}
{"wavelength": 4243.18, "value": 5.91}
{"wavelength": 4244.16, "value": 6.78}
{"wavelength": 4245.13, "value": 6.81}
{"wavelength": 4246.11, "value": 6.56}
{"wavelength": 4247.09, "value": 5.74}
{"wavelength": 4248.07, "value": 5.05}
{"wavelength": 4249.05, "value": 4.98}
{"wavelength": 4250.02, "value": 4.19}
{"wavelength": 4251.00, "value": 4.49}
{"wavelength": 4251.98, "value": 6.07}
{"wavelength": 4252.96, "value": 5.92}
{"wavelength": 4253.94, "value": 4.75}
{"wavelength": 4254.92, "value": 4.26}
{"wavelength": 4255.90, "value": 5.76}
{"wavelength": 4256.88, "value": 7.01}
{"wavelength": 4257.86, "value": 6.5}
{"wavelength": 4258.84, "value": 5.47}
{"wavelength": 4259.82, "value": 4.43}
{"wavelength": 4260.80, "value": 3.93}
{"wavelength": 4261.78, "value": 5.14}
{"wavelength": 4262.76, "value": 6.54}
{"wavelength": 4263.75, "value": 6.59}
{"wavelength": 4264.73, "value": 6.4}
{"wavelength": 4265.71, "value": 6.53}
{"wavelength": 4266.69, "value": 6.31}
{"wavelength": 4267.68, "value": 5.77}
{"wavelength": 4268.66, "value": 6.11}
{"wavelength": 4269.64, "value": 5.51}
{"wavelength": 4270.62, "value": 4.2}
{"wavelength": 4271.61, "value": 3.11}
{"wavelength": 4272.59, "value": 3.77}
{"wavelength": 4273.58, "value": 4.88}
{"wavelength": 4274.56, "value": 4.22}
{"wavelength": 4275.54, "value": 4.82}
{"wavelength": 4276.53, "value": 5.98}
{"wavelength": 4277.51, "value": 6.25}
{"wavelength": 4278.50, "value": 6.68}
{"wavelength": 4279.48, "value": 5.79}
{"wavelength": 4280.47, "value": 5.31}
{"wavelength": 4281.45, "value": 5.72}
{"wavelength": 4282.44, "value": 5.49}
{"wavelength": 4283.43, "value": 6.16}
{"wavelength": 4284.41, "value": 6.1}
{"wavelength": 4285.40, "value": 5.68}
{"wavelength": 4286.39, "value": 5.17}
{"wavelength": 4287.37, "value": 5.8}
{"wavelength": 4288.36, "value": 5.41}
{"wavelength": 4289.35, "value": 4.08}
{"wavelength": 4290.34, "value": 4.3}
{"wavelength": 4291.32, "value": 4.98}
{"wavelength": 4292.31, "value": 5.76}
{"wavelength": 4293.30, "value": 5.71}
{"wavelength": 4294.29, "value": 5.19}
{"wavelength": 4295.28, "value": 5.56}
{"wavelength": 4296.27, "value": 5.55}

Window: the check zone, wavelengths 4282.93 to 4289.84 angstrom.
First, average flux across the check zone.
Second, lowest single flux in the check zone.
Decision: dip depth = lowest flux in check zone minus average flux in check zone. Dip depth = -1.4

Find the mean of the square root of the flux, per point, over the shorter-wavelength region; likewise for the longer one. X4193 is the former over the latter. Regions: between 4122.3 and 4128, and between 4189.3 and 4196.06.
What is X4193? 1.024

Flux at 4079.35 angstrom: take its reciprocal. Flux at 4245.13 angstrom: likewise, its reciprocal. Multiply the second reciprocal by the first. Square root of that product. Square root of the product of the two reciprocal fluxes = 0.157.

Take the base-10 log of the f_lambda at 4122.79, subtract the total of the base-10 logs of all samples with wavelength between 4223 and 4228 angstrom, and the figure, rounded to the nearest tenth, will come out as -1.9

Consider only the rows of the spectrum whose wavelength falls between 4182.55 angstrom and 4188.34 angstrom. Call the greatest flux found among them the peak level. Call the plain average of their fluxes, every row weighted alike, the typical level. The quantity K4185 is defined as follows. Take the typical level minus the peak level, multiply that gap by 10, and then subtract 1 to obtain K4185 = -9.7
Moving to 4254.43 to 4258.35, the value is -12.3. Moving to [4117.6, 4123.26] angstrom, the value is -4.0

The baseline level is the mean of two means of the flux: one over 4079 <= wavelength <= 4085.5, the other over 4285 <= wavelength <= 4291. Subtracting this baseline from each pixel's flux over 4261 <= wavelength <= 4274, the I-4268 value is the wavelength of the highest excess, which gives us 4263.75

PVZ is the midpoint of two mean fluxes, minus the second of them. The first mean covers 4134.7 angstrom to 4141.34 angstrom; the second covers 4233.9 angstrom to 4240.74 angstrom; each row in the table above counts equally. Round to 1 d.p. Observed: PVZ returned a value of 0.4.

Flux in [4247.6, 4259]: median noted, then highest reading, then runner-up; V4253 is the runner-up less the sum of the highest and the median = -5.77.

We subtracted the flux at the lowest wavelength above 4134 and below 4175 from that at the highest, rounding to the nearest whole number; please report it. 0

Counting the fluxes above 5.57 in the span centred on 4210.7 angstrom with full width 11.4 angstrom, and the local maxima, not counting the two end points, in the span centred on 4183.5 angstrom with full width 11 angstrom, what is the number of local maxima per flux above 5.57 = 0.18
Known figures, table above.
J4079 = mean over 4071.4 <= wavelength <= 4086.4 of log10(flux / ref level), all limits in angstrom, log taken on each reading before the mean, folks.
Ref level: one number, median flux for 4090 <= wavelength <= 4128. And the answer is -0.058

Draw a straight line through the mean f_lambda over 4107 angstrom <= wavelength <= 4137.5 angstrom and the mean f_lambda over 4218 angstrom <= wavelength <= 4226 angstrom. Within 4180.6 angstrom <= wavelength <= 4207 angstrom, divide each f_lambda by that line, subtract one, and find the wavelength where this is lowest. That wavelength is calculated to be 4187.85 angstrom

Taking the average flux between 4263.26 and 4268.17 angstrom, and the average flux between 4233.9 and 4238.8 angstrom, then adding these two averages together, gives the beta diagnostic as 11.9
